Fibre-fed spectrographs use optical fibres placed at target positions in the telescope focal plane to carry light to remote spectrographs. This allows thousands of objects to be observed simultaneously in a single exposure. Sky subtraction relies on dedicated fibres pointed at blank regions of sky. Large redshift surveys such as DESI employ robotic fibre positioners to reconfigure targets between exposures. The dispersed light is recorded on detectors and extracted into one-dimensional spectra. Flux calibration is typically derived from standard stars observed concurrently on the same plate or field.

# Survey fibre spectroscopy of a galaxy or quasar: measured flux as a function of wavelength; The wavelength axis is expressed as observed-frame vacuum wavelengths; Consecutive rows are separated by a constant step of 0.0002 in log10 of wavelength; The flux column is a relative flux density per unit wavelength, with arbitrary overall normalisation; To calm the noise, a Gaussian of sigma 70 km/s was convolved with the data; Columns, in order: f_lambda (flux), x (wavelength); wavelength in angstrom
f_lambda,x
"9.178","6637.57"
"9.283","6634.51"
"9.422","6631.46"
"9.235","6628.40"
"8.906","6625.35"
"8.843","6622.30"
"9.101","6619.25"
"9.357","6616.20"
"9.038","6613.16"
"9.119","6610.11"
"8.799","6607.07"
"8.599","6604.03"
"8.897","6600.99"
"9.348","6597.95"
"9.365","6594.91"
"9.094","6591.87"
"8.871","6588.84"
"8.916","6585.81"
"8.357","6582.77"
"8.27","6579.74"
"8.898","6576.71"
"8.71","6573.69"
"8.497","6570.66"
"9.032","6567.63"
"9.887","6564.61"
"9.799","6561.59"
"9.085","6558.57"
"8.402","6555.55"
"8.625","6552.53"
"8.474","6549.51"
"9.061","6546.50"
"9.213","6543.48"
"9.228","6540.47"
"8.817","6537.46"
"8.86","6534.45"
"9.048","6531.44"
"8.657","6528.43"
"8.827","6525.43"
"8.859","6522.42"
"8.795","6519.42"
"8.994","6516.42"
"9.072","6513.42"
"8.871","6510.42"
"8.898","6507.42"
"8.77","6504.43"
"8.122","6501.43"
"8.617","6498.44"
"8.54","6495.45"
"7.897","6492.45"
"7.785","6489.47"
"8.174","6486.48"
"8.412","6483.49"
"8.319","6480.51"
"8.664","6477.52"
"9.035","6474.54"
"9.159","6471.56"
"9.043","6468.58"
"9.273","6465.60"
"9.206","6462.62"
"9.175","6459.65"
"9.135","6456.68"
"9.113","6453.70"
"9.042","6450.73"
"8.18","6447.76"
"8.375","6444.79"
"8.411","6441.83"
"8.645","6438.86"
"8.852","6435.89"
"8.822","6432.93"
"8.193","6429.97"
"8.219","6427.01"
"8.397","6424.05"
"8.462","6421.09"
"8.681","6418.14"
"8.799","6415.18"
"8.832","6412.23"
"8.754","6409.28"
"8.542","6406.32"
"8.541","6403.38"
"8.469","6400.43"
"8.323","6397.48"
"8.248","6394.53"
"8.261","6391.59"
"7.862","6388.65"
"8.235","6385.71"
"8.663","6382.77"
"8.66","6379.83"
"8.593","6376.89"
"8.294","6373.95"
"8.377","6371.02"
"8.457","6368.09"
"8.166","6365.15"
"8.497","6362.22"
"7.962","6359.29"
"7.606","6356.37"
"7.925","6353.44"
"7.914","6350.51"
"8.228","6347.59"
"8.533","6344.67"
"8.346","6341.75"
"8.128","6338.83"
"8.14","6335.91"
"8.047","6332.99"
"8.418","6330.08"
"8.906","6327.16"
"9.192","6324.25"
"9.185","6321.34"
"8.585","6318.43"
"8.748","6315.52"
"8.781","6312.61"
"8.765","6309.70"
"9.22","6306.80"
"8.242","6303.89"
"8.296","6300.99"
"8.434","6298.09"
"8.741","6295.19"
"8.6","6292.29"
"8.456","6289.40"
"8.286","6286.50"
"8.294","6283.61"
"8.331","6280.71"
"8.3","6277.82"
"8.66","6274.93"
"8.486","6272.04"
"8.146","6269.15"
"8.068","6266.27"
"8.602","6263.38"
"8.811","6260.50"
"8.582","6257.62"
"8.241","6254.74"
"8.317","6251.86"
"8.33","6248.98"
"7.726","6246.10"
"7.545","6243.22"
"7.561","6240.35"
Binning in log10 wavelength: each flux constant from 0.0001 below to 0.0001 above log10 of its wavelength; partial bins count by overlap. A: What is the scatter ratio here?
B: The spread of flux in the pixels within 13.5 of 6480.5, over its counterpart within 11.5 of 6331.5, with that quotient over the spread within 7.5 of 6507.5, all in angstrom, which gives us 3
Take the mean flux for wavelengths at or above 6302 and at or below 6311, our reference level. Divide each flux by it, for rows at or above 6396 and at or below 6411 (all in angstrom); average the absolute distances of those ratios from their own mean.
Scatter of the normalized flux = 0.0119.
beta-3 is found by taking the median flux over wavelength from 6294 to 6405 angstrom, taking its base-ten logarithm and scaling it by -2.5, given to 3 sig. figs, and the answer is -2.31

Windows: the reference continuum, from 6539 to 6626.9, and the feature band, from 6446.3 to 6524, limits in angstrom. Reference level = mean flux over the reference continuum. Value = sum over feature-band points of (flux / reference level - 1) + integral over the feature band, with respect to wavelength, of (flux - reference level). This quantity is -18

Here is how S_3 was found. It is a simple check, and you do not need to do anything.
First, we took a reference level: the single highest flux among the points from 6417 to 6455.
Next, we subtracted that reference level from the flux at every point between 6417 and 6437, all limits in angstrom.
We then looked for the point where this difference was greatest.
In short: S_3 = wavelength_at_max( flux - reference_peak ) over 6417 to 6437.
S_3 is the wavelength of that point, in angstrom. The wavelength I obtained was 6435.89 angstrom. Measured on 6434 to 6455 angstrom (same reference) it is 6453.70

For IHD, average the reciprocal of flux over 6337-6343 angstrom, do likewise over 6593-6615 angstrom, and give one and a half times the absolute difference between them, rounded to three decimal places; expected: 0.016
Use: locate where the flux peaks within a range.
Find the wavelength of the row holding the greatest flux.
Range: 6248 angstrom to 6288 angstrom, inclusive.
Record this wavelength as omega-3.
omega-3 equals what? 6260.50 angstrom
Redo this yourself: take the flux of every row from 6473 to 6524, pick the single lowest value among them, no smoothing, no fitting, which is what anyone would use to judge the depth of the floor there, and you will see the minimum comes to 7.785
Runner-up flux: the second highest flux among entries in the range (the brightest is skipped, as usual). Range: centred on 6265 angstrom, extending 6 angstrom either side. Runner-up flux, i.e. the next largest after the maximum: 8.602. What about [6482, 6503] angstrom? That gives 8.54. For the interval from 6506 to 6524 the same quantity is 8.994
